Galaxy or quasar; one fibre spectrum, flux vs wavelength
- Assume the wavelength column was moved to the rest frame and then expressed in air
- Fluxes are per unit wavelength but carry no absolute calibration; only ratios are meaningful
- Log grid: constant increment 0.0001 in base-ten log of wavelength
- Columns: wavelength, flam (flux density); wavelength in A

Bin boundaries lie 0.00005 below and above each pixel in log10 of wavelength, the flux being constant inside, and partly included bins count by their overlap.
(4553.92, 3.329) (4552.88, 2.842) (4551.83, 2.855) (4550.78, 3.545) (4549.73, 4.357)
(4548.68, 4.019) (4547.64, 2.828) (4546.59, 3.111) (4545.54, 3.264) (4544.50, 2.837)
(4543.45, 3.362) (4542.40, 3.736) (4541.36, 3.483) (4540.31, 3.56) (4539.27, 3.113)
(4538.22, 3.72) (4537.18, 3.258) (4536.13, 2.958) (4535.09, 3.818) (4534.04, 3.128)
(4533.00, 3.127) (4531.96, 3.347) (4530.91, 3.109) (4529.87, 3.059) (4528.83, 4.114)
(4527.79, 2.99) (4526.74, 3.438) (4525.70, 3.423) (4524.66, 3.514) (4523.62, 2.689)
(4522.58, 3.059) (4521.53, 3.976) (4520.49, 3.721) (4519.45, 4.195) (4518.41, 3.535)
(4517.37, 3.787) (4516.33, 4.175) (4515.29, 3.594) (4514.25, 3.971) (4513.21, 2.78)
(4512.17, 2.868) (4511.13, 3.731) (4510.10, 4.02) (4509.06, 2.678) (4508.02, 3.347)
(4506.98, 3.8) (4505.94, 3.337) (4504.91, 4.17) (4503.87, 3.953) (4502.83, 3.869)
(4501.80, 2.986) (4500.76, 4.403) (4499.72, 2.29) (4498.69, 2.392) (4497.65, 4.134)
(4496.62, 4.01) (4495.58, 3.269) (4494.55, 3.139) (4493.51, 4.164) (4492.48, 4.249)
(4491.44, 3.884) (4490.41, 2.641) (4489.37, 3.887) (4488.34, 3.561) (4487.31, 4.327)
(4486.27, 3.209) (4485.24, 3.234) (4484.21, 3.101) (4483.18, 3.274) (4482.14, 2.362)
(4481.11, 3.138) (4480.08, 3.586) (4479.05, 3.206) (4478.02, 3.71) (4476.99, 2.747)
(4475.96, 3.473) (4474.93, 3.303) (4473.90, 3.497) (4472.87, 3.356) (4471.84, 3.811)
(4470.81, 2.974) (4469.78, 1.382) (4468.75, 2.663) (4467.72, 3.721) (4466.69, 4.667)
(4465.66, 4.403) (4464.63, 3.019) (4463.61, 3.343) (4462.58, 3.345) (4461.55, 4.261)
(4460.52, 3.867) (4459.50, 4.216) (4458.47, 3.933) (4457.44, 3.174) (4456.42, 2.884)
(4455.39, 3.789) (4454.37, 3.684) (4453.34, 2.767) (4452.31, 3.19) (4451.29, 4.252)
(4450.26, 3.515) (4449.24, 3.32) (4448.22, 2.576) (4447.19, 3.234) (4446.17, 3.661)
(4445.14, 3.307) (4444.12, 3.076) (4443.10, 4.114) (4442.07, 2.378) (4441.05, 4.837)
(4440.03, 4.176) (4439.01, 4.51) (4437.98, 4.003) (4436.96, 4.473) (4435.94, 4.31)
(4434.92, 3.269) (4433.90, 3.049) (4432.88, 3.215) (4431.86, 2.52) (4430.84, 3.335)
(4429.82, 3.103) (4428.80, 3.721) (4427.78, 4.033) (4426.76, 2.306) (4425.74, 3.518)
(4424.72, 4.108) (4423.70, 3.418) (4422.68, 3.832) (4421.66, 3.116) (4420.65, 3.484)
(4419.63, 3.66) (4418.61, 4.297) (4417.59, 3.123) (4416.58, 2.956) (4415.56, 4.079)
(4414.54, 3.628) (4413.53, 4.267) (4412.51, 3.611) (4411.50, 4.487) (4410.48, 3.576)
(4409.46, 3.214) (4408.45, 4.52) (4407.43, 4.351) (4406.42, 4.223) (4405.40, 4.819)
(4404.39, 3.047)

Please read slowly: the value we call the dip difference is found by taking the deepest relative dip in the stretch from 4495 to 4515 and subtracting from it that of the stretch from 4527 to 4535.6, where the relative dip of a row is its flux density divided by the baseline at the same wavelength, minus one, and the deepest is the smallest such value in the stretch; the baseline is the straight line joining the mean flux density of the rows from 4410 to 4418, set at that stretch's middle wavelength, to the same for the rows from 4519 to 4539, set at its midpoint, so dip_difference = -0.22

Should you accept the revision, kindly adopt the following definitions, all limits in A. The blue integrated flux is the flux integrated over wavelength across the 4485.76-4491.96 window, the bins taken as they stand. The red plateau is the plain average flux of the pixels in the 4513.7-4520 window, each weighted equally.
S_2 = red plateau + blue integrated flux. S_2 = 26.1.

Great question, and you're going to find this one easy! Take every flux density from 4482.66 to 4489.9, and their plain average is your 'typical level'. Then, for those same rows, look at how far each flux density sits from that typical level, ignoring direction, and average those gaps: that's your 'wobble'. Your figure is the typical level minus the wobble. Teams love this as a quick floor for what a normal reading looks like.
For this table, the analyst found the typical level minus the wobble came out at 3.16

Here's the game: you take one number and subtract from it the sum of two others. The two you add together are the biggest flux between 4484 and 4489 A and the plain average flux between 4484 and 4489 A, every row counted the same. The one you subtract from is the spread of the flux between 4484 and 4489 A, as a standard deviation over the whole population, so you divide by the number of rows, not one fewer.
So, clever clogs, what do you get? -7.4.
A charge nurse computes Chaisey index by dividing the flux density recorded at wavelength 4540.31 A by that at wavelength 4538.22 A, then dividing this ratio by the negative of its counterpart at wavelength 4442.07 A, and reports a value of -0.40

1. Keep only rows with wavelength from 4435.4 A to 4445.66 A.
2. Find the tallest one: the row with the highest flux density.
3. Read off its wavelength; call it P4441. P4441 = 4441.05 A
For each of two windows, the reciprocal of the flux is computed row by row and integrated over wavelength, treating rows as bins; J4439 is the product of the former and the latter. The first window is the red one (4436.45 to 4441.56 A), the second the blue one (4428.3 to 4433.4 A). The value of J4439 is 1.9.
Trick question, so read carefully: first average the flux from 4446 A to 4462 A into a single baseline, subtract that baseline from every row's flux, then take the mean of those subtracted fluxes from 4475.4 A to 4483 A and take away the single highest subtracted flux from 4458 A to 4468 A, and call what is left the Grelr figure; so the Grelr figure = -1.49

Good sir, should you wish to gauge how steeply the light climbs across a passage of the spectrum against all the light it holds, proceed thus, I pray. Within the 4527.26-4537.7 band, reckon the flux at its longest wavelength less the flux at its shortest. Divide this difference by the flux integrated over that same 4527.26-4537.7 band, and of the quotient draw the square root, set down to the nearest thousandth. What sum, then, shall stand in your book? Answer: 0.088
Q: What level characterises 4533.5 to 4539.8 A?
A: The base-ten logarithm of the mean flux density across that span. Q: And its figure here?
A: 0.52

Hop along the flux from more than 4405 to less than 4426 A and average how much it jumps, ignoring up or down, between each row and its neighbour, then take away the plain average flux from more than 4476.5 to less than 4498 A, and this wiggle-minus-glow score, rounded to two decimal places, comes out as -2.86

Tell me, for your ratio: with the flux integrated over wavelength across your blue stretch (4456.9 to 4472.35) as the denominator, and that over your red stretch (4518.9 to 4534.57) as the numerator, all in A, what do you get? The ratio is 0.98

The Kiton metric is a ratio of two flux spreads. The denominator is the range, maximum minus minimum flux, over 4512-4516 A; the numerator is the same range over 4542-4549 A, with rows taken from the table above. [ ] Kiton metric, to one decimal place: 1.0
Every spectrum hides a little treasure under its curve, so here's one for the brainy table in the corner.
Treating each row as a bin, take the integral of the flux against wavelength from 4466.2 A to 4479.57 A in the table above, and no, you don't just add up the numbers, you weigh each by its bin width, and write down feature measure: 44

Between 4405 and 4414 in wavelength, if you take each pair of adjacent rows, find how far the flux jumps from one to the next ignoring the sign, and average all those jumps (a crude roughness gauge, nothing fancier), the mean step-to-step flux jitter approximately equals 0.63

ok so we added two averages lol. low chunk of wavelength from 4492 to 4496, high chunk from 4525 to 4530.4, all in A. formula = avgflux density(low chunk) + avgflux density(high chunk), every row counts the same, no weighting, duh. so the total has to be 7.1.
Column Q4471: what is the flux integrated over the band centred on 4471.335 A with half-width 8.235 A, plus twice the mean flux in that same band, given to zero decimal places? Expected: 62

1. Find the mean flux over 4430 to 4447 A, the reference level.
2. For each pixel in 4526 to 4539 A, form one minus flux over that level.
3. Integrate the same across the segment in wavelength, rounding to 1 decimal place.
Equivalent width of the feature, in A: 1.0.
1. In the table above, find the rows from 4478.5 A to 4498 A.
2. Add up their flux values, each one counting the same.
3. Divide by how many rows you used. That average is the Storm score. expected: 3.49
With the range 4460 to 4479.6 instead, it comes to 3.41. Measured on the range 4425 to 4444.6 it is 3.58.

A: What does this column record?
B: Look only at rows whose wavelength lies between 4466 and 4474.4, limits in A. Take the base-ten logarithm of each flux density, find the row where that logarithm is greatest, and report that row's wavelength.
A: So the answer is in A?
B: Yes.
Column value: 4466.69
